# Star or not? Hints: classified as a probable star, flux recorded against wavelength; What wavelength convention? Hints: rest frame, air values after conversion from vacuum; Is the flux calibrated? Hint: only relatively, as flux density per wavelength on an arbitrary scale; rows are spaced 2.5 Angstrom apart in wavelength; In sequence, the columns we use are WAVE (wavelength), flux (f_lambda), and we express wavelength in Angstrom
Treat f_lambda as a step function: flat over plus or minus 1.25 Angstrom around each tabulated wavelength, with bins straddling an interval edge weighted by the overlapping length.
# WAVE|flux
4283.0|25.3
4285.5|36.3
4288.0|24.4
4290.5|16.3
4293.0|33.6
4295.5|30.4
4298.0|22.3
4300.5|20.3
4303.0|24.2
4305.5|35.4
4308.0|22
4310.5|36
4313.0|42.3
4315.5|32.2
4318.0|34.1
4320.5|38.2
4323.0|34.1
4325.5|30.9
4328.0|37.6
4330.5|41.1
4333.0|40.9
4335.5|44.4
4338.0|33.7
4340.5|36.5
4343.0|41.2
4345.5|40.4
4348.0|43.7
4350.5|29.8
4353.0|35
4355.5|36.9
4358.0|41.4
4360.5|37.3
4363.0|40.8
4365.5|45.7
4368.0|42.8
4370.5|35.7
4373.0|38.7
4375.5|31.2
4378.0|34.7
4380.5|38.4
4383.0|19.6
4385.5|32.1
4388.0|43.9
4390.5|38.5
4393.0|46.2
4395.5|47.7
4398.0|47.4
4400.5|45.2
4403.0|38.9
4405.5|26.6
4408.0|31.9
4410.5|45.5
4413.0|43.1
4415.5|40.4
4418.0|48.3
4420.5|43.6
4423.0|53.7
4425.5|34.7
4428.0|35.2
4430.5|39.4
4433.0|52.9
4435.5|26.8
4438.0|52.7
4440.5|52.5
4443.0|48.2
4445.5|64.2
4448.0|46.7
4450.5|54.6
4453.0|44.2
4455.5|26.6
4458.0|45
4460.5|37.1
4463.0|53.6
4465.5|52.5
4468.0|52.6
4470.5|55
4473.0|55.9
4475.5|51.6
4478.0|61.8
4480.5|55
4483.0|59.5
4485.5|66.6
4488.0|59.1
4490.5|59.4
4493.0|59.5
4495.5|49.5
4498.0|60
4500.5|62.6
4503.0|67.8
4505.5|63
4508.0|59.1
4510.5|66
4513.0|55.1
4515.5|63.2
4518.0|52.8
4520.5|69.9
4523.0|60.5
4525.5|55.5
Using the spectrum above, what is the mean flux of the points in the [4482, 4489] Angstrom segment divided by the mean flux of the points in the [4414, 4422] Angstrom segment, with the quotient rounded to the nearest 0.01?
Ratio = 1.40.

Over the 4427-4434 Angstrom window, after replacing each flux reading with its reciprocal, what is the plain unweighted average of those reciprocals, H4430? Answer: 0.024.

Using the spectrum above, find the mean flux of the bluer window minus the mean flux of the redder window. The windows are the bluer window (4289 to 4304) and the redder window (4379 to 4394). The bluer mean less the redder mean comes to -12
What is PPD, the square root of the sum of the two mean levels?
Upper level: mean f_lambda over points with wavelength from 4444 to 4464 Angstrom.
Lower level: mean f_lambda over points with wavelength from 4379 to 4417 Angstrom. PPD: 9.2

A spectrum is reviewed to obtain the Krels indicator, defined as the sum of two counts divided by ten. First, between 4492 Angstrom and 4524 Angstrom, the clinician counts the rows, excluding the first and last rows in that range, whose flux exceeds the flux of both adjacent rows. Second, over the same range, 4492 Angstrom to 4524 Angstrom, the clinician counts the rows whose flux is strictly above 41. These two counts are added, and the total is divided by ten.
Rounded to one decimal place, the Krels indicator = 1.7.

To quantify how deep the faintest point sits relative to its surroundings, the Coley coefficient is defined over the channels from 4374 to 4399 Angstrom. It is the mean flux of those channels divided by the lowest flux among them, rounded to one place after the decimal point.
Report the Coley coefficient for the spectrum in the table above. 1.9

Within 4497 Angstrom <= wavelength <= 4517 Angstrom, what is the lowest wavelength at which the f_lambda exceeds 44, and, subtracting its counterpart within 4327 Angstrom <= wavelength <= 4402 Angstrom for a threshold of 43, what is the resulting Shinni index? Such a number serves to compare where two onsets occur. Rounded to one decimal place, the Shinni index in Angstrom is 162.5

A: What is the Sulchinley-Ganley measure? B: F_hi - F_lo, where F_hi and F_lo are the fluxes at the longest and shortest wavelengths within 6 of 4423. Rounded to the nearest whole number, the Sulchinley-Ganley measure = -13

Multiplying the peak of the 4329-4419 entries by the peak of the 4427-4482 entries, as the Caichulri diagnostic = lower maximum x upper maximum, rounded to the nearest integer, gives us 3101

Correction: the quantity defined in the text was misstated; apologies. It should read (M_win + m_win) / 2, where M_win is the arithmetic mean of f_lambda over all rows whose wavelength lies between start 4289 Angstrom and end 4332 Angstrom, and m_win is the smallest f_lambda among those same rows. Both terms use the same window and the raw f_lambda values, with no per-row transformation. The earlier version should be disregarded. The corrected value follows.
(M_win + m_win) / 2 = 24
